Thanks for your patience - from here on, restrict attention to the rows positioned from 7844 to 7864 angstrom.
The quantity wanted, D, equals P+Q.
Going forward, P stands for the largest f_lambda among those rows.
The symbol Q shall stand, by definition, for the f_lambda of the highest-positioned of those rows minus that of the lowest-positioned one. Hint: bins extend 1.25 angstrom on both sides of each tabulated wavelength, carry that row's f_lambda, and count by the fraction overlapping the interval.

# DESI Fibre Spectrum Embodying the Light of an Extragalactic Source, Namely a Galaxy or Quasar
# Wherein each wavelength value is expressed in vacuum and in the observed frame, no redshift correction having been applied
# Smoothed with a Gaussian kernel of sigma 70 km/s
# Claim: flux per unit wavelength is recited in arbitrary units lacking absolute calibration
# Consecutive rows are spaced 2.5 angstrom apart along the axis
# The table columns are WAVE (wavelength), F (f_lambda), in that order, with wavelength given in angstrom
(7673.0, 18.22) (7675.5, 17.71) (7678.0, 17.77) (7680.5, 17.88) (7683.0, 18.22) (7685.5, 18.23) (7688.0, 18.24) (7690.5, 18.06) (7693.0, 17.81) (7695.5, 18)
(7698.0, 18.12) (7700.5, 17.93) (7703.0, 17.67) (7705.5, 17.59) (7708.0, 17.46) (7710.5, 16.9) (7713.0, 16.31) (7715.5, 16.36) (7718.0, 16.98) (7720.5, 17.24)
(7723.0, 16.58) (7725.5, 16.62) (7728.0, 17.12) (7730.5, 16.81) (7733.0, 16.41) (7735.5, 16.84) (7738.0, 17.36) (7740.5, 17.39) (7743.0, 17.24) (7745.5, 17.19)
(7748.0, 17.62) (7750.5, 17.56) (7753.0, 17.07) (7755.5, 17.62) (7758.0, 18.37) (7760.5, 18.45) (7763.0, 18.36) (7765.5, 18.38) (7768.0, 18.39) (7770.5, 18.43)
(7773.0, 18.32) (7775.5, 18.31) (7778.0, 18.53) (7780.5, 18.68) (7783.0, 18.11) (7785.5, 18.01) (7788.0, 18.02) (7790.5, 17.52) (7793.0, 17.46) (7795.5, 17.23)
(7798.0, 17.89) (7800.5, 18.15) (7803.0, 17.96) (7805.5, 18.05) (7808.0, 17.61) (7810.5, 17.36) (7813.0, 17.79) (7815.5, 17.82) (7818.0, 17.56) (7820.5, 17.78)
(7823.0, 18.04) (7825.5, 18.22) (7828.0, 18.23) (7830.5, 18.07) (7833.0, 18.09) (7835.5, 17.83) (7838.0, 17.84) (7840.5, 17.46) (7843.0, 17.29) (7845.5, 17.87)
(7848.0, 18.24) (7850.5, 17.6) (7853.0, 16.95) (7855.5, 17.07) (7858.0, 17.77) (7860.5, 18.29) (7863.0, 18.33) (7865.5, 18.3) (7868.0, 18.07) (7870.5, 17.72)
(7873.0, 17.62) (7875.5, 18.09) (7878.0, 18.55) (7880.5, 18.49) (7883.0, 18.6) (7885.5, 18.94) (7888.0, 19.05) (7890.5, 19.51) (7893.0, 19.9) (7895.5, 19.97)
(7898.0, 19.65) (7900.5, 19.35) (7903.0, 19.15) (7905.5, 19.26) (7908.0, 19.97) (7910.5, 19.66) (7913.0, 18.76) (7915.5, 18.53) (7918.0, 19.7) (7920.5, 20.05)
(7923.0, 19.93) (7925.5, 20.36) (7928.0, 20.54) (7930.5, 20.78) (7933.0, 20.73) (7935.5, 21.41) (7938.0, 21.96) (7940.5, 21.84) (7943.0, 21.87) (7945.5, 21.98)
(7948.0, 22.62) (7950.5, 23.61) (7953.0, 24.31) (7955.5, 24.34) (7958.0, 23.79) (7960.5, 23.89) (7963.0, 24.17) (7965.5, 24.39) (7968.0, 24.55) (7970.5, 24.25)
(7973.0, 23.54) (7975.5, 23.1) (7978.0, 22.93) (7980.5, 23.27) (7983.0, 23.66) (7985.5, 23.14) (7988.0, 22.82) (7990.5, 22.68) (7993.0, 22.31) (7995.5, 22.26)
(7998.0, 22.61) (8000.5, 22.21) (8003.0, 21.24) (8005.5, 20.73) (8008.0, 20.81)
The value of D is 19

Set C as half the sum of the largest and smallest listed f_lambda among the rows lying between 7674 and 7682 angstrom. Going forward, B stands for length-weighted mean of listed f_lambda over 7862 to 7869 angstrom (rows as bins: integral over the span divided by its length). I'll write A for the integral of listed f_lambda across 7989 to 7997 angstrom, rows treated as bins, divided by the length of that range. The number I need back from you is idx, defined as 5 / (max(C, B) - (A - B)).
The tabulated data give 0.36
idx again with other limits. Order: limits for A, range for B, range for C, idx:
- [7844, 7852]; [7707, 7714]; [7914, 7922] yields 0.27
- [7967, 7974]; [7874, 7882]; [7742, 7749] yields 0.40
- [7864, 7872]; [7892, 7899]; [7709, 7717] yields 0.23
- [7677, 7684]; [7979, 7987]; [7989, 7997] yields 0.17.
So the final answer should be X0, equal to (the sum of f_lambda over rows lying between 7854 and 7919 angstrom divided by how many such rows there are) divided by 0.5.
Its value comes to 37.56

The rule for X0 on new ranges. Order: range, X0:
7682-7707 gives 35.97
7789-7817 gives 35.43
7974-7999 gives 45.76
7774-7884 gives 35.84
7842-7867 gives 35.54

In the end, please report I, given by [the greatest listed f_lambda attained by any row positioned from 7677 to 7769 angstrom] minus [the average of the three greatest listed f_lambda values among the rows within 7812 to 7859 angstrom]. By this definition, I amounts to 0.2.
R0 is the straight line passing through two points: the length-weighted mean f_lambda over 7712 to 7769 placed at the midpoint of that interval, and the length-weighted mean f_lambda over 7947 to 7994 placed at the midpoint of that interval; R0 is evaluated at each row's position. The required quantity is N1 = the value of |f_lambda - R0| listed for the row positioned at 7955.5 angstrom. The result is 1.2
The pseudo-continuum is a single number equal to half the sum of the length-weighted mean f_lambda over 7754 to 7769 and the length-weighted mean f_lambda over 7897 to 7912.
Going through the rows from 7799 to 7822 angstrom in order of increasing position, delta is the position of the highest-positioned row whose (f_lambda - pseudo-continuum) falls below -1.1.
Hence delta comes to 7818.0 angstrom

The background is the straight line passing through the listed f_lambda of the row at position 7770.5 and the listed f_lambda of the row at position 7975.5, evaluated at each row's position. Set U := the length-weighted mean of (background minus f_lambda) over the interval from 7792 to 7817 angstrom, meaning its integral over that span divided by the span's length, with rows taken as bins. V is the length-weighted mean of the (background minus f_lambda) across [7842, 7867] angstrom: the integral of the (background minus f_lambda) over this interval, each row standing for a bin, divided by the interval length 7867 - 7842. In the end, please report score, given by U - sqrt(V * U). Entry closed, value -0.5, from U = 1.5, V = 2.6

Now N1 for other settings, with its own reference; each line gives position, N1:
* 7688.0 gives 2.3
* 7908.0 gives 1.9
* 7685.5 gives 2.4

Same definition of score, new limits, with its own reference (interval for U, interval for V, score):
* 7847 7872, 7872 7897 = 0.3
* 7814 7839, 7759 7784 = 1.4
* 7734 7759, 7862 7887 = -0.6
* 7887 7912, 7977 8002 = 0.7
